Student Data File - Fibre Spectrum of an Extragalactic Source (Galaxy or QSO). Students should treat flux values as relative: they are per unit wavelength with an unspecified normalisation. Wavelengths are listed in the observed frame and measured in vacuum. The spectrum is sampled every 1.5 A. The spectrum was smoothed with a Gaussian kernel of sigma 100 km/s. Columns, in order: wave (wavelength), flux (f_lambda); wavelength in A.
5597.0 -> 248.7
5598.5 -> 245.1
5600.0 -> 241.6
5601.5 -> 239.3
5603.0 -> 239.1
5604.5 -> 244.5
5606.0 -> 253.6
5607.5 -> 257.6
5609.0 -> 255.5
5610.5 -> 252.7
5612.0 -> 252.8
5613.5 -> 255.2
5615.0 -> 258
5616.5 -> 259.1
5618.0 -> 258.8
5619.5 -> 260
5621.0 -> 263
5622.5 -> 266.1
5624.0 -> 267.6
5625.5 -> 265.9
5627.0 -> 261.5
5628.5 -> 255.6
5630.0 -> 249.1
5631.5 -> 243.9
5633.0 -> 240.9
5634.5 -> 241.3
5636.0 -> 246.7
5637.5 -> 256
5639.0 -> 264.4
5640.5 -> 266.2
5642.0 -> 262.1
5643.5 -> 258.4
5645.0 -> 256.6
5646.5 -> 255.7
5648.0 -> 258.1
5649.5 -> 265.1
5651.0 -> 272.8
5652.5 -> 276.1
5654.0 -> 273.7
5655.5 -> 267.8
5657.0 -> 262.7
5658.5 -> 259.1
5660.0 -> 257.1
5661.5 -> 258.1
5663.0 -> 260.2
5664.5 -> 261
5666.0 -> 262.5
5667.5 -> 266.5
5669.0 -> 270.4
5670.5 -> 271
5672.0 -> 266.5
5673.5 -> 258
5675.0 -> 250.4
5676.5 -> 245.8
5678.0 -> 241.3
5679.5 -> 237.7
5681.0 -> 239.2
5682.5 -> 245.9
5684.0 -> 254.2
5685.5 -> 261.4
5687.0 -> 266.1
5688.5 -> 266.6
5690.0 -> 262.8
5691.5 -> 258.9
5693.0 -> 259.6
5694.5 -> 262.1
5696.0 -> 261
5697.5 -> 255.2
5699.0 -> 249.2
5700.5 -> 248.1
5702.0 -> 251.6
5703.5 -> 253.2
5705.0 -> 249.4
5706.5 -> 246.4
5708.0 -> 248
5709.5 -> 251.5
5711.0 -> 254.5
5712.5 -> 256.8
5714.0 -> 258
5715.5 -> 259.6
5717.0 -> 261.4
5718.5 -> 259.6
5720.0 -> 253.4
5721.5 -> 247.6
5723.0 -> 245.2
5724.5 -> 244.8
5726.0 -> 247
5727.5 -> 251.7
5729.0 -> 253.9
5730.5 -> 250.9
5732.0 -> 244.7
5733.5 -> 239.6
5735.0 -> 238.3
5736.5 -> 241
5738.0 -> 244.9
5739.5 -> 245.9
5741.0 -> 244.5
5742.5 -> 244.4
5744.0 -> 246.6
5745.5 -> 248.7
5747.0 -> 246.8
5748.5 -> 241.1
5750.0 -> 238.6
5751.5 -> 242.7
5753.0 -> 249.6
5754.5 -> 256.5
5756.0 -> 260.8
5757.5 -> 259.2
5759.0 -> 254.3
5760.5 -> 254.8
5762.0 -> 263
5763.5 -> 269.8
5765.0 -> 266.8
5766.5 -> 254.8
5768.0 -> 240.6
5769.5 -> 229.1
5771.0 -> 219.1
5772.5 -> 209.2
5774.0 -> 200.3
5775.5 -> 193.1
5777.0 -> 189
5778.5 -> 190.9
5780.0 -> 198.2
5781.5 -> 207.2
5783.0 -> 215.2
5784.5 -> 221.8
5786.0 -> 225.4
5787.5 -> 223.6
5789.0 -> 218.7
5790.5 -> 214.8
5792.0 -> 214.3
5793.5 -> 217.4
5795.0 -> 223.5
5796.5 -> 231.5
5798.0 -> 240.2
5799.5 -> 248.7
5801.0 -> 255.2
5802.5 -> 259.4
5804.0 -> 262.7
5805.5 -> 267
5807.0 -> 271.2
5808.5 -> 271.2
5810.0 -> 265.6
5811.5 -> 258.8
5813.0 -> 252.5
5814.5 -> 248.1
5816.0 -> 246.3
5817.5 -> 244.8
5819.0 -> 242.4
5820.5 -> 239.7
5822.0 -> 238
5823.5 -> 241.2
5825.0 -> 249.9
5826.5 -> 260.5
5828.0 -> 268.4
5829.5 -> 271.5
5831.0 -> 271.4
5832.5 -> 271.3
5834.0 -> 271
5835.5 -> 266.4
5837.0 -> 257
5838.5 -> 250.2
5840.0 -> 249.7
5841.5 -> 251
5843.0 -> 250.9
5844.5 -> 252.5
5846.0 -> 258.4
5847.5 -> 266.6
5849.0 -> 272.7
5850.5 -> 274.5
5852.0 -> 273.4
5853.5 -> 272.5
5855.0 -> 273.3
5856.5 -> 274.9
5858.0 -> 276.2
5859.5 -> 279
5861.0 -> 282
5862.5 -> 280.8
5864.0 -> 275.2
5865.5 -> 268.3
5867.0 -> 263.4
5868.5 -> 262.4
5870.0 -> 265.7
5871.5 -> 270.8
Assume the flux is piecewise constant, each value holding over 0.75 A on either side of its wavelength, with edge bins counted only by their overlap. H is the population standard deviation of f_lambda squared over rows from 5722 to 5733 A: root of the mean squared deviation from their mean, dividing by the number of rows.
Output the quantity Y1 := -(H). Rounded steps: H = 1747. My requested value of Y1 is -1747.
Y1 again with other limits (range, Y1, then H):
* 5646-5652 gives -3523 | 3523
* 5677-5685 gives -2930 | 2930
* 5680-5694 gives -4421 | 4421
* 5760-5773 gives -9926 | 9926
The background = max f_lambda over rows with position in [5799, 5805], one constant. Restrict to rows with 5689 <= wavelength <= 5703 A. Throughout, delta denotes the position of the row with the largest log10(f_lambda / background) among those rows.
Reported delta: 5690.0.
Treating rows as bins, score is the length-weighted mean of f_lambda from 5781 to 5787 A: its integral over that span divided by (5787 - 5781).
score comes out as 218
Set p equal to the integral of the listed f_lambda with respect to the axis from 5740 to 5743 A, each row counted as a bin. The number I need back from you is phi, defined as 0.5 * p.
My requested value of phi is 367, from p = 734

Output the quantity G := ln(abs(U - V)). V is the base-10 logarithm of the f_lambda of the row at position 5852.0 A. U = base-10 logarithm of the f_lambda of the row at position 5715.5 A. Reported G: -3.8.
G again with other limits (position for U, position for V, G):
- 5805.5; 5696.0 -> -4.6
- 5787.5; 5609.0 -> -2.8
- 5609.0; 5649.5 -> -4.1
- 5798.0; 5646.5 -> -3.6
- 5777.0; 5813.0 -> -2.1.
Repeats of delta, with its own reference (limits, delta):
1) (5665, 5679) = 5670.5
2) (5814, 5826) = 5825.0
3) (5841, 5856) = 5850.5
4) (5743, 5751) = 5745.5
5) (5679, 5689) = 5688.5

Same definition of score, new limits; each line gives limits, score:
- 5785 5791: 221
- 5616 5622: 261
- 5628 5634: 247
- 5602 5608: 248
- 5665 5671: 267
